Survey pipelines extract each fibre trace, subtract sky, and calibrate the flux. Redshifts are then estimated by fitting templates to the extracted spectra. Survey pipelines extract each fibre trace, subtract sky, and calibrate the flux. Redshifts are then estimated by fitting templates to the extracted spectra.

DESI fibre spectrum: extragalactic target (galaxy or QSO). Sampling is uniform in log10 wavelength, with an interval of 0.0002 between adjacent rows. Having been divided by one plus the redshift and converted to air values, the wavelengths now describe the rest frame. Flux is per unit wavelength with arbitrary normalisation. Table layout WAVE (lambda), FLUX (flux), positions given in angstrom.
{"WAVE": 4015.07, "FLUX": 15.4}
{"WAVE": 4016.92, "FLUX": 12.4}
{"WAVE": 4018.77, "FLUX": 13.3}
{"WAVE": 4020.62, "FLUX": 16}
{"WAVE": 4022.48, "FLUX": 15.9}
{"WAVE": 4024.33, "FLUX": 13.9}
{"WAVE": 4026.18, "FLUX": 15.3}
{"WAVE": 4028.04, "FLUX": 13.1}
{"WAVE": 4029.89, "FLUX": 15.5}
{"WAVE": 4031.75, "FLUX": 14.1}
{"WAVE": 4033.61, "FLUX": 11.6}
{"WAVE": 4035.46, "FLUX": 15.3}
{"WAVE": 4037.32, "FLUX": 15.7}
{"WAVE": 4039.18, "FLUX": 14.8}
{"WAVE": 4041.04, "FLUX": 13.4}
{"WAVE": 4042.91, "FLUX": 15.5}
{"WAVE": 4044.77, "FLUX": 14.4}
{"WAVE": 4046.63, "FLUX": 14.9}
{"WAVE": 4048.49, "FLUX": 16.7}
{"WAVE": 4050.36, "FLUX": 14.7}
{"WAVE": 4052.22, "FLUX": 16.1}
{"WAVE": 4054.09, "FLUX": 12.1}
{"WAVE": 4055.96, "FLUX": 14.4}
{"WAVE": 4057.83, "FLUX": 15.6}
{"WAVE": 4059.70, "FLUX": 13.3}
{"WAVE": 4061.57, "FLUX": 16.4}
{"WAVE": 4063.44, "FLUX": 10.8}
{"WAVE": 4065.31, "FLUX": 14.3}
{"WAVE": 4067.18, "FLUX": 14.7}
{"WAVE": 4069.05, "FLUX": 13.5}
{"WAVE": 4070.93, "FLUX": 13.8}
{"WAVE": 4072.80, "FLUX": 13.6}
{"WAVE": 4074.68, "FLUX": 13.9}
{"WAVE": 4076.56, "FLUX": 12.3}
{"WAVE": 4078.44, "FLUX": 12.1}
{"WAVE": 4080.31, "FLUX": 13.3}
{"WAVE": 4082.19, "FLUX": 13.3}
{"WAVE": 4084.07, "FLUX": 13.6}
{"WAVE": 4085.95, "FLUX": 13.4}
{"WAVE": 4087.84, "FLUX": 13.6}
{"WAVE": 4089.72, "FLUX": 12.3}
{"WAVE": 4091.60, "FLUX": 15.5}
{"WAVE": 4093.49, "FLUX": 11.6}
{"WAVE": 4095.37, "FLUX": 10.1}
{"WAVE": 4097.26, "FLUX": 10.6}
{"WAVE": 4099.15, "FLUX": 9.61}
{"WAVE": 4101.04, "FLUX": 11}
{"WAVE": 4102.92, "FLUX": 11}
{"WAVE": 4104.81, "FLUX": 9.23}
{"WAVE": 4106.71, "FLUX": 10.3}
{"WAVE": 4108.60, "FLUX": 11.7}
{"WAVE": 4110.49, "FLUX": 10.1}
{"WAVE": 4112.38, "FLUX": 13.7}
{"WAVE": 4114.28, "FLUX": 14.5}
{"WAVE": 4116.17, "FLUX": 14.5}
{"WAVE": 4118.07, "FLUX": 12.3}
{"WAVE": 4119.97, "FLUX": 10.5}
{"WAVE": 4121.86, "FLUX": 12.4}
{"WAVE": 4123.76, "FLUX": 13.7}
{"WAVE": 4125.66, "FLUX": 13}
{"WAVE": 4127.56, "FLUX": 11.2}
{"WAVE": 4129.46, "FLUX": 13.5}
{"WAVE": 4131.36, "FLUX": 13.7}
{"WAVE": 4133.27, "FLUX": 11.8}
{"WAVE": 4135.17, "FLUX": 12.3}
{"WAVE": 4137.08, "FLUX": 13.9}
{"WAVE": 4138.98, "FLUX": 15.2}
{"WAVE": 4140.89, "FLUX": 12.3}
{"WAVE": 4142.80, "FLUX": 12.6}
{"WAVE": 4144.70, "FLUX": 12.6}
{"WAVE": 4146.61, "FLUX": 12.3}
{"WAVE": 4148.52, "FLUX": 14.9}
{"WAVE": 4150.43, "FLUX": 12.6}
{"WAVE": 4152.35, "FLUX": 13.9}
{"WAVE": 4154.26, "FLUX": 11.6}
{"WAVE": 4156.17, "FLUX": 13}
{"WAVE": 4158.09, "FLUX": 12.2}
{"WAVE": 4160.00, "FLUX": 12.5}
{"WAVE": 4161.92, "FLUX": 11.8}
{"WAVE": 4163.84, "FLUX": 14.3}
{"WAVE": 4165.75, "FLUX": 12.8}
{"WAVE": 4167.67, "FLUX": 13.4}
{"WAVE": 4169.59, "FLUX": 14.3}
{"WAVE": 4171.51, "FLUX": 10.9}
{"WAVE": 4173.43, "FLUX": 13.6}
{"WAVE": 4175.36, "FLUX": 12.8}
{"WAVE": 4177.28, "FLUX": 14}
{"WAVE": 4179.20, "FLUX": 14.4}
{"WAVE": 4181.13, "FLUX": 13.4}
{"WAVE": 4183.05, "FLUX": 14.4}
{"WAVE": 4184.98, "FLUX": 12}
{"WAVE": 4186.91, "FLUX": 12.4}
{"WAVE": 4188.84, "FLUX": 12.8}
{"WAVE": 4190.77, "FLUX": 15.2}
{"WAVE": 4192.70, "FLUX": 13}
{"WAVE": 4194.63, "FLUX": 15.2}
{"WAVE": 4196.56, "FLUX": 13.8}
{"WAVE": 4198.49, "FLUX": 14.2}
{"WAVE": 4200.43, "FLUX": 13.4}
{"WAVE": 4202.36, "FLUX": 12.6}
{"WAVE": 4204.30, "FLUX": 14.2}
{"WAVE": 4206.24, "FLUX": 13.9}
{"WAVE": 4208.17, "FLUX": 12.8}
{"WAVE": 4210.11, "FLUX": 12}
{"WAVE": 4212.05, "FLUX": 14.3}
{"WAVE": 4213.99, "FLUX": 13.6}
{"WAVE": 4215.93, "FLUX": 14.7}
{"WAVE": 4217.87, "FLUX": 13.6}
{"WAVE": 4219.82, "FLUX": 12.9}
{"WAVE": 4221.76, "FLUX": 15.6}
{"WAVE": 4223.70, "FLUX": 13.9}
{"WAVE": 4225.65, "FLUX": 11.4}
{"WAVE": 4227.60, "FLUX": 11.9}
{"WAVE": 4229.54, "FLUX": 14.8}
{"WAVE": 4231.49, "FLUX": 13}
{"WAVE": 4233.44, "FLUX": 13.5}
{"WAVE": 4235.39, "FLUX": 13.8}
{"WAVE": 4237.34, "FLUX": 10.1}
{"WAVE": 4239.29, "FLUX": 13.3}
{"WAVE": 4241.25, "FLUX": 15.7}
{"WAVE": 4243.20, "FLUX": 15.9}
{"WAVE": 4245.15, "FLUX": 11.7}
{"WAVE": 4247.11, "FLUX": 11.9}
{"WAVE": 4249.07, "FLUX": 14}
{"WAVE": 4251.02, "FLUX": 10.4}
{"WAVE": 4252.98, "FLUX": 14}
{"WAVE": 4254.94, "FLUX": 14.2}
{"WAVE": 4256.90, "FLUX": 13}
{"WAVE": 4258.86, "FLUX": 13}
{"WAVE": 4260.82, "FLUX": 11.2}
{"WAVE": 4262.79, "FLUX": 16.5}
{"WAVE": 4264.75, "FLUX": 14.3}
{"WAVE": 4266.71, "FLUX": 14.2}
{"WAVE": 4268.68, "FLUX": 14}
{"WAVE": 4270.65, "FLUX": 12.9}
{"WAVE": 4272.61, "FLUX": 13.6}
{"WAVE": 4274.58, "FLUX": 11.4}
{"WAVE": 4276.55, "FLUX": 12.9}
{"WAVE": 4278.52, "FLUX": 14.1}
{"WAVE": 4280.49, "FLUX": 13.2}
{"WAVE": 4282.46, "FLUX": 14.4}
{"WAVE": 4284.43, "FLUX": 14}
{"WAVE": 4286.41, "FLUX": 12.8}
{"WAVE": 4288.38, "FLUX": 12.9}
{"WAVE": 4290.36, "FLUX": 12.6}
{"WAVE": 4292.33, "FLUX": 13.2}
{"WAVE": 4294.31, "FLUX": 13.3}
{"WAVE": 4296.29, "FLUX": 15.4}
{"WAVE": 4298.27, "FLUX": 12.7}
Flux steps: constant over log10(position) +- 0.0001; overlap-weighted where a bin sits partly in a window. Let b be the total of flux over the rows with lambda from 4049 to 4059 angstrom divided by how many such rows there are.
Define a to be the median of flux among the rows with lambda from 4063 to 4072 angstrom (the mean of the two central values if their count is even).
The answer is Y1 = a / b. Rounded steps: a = 13.8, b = 14.6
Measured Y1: 0.95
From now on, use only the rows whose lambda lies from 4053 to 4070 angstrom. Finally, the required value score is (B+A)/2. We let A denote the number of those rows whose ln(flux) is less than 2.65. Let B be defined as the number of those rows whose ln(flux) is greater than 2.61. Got 4.5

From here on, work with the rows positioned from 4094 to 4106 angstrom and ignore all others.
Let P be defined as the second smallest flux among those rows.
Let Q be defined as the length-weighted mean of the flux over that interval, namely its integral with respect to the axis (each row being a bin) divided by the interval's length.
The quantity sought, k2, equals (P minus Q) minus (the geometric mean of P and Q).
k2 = -10.6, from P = 9.61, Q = 10.3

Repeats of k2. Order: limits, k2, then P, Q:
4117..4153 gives -13.7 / 11.2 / 12.9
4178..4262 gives -14.8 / 10.4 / 13.4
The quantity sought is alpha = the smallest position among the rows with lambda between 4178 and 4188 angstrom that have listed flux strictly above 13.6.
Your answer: 4179.20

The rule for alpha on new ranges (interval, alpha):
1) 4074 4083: 4074.68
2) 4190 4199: 4190.77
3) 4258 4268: 4262.79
